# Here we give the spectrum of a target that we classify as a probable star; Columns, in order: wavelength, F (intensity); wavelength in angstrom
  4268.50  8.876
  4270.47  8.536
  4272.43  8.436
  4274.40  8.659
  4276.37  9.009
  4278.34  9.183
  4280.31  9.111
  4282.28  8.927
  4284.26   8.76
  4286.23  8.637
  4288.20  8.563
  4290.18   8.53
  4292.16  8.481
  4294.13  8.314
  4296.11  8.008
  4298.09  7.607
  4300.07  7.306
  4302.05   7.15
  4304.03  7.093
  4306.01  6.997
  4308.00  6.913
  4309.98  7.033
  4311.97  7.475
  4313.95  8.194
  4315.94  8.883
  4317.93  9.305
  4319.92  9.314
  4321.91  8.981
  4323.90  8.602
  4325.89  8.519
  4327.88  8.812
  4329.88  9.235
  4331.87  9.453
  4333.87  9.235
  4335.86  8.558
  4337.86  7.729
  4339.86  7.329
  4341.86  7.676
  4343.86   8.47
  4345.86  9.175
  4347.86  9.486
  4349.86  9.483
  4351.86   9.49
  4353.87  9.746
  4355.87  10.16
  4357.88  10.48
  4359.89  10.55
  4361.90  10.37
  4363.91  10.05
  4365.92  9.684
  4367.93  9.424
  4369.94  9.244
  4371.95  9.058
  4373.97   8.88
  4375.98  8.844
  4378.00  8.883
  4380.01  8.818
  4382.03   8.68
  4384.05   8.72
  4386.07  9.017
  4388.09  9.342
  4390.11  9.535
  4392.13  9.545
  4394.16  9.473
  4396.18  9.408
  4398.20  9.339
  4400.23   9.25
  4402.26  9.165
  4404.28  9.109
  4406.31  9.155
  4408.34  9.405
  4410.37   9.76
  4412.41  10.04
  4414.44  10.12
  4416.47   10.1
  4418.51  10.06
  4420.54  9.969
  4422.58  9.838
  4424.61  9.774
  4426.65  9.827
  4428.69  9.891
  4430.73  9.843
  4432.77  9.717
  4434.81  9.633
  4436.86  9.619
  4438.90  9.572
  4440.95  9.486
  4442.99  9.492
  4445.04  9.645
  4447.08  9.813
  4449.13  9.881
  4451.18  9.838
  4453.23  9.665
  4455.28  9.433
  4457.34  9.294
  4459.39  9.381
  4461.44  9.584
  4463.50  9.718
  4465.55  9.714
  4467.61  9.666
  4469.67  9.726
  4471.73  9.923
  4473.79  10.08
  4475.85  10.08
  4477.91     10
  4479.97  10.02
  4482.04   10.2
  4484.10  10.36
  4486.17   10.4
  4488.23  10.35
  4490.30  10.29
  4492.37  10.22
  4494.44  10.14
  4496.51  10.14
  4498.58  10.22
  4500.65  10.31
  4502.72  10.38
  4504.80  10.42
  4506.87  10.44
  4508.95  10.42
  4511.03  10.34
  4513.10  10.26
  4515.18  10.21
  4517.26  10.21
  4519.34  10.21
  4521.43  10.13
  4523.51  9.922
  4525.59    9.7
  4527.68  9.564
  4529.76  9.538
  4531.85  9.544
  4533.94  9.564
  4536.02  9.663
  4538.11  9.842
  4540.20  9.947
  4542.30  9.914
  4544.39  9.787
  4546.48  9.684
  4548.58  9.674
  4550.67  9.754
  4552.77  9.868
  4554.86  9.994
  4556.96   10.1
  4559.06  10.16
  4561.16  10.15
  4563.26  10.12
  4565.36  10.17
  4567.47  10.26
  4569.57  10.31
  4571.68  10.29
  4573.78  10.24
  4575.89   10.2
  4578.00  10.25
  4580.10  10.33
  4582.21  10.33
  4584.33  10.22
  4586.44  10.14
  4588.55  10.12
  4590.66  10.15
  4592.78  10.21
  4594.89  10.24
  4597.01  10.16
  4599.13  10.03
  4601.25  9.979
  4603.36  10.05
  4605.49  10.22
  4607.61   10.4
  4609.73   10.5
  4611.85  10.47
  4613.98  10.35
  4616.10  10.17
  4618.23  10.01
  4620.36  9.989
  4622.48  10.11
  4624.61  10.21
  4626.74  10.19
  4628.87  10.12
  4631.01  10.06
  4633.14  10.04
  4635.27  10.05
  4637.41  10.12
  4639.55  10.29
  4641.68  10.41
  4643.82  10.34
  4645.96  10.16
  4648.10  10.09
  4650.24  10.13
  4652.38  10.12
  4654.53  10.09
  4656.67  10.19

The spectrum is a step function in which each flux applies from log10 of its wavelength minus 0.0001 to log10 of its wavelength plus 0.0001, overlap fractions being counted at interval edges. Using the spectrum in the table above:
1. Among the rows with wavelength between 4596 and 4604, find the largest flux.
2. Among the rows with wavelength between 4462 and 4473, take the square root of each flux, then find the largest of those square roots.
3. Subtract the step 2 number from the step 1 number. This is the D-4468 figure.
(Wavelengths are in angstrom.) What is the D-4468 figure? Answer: 7.01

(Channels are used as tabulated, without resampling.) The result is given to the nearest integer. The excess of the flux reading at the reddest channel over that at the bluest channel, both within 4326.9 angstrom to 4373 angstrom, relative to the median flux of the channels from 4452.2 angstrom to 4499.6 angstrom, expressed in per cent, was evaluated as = 2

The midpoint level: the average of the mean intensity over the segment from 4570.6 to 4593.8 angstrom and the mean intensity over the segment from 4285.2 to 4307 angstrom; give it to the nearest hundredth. 9.05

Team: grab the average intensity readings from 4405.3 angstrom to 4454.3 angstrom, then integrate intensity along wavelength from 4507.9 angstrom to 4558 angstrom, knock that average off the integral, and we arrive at 487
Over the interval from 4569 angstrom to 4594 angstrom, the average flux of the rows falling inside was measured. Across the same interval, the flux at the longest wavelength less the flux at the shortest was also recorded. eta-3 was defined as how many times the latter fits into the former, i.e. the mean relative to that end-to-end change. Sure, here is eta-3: -102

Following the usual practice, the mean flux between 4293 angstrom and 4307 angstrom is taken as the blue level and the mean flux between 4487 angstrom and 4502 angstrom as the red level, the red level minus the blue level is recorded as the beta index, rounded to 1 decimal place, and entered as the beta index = 2.7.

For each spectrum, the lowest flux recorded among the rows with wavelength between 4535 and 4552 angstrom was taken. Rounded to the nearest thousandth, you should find 9.663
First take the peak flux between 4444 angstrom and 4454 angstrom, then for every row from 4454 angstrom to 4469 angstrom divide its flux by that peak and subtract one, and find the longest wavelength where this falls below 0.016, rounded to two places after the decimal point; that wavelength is 4467.61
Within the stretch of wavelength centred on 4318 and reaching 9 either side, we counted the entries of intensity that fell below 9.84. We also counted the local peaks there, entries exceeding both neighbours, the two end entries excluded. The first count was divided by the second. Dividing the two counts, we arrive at 9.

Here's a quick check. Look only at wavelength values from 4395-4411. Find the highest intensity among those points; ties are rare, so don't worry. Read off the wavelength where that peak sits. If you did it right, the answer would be 4410.37 angstrom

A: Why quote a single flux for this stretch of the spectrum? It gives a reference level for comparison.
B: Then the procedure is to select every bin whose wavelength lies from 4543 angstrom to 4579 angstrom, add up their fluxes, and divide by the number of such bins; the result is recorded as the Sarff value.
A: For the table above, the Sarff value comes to 10.1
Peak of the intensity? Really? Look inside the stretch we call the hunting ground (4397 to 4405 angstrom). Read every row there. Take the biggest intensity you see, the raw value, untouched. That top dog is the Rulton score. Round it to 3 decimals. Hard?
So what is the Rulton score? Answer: 9.339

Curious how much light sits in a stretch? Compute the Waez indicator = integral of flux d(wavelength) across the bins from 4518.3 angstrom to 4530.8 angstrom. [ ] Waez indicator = 123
